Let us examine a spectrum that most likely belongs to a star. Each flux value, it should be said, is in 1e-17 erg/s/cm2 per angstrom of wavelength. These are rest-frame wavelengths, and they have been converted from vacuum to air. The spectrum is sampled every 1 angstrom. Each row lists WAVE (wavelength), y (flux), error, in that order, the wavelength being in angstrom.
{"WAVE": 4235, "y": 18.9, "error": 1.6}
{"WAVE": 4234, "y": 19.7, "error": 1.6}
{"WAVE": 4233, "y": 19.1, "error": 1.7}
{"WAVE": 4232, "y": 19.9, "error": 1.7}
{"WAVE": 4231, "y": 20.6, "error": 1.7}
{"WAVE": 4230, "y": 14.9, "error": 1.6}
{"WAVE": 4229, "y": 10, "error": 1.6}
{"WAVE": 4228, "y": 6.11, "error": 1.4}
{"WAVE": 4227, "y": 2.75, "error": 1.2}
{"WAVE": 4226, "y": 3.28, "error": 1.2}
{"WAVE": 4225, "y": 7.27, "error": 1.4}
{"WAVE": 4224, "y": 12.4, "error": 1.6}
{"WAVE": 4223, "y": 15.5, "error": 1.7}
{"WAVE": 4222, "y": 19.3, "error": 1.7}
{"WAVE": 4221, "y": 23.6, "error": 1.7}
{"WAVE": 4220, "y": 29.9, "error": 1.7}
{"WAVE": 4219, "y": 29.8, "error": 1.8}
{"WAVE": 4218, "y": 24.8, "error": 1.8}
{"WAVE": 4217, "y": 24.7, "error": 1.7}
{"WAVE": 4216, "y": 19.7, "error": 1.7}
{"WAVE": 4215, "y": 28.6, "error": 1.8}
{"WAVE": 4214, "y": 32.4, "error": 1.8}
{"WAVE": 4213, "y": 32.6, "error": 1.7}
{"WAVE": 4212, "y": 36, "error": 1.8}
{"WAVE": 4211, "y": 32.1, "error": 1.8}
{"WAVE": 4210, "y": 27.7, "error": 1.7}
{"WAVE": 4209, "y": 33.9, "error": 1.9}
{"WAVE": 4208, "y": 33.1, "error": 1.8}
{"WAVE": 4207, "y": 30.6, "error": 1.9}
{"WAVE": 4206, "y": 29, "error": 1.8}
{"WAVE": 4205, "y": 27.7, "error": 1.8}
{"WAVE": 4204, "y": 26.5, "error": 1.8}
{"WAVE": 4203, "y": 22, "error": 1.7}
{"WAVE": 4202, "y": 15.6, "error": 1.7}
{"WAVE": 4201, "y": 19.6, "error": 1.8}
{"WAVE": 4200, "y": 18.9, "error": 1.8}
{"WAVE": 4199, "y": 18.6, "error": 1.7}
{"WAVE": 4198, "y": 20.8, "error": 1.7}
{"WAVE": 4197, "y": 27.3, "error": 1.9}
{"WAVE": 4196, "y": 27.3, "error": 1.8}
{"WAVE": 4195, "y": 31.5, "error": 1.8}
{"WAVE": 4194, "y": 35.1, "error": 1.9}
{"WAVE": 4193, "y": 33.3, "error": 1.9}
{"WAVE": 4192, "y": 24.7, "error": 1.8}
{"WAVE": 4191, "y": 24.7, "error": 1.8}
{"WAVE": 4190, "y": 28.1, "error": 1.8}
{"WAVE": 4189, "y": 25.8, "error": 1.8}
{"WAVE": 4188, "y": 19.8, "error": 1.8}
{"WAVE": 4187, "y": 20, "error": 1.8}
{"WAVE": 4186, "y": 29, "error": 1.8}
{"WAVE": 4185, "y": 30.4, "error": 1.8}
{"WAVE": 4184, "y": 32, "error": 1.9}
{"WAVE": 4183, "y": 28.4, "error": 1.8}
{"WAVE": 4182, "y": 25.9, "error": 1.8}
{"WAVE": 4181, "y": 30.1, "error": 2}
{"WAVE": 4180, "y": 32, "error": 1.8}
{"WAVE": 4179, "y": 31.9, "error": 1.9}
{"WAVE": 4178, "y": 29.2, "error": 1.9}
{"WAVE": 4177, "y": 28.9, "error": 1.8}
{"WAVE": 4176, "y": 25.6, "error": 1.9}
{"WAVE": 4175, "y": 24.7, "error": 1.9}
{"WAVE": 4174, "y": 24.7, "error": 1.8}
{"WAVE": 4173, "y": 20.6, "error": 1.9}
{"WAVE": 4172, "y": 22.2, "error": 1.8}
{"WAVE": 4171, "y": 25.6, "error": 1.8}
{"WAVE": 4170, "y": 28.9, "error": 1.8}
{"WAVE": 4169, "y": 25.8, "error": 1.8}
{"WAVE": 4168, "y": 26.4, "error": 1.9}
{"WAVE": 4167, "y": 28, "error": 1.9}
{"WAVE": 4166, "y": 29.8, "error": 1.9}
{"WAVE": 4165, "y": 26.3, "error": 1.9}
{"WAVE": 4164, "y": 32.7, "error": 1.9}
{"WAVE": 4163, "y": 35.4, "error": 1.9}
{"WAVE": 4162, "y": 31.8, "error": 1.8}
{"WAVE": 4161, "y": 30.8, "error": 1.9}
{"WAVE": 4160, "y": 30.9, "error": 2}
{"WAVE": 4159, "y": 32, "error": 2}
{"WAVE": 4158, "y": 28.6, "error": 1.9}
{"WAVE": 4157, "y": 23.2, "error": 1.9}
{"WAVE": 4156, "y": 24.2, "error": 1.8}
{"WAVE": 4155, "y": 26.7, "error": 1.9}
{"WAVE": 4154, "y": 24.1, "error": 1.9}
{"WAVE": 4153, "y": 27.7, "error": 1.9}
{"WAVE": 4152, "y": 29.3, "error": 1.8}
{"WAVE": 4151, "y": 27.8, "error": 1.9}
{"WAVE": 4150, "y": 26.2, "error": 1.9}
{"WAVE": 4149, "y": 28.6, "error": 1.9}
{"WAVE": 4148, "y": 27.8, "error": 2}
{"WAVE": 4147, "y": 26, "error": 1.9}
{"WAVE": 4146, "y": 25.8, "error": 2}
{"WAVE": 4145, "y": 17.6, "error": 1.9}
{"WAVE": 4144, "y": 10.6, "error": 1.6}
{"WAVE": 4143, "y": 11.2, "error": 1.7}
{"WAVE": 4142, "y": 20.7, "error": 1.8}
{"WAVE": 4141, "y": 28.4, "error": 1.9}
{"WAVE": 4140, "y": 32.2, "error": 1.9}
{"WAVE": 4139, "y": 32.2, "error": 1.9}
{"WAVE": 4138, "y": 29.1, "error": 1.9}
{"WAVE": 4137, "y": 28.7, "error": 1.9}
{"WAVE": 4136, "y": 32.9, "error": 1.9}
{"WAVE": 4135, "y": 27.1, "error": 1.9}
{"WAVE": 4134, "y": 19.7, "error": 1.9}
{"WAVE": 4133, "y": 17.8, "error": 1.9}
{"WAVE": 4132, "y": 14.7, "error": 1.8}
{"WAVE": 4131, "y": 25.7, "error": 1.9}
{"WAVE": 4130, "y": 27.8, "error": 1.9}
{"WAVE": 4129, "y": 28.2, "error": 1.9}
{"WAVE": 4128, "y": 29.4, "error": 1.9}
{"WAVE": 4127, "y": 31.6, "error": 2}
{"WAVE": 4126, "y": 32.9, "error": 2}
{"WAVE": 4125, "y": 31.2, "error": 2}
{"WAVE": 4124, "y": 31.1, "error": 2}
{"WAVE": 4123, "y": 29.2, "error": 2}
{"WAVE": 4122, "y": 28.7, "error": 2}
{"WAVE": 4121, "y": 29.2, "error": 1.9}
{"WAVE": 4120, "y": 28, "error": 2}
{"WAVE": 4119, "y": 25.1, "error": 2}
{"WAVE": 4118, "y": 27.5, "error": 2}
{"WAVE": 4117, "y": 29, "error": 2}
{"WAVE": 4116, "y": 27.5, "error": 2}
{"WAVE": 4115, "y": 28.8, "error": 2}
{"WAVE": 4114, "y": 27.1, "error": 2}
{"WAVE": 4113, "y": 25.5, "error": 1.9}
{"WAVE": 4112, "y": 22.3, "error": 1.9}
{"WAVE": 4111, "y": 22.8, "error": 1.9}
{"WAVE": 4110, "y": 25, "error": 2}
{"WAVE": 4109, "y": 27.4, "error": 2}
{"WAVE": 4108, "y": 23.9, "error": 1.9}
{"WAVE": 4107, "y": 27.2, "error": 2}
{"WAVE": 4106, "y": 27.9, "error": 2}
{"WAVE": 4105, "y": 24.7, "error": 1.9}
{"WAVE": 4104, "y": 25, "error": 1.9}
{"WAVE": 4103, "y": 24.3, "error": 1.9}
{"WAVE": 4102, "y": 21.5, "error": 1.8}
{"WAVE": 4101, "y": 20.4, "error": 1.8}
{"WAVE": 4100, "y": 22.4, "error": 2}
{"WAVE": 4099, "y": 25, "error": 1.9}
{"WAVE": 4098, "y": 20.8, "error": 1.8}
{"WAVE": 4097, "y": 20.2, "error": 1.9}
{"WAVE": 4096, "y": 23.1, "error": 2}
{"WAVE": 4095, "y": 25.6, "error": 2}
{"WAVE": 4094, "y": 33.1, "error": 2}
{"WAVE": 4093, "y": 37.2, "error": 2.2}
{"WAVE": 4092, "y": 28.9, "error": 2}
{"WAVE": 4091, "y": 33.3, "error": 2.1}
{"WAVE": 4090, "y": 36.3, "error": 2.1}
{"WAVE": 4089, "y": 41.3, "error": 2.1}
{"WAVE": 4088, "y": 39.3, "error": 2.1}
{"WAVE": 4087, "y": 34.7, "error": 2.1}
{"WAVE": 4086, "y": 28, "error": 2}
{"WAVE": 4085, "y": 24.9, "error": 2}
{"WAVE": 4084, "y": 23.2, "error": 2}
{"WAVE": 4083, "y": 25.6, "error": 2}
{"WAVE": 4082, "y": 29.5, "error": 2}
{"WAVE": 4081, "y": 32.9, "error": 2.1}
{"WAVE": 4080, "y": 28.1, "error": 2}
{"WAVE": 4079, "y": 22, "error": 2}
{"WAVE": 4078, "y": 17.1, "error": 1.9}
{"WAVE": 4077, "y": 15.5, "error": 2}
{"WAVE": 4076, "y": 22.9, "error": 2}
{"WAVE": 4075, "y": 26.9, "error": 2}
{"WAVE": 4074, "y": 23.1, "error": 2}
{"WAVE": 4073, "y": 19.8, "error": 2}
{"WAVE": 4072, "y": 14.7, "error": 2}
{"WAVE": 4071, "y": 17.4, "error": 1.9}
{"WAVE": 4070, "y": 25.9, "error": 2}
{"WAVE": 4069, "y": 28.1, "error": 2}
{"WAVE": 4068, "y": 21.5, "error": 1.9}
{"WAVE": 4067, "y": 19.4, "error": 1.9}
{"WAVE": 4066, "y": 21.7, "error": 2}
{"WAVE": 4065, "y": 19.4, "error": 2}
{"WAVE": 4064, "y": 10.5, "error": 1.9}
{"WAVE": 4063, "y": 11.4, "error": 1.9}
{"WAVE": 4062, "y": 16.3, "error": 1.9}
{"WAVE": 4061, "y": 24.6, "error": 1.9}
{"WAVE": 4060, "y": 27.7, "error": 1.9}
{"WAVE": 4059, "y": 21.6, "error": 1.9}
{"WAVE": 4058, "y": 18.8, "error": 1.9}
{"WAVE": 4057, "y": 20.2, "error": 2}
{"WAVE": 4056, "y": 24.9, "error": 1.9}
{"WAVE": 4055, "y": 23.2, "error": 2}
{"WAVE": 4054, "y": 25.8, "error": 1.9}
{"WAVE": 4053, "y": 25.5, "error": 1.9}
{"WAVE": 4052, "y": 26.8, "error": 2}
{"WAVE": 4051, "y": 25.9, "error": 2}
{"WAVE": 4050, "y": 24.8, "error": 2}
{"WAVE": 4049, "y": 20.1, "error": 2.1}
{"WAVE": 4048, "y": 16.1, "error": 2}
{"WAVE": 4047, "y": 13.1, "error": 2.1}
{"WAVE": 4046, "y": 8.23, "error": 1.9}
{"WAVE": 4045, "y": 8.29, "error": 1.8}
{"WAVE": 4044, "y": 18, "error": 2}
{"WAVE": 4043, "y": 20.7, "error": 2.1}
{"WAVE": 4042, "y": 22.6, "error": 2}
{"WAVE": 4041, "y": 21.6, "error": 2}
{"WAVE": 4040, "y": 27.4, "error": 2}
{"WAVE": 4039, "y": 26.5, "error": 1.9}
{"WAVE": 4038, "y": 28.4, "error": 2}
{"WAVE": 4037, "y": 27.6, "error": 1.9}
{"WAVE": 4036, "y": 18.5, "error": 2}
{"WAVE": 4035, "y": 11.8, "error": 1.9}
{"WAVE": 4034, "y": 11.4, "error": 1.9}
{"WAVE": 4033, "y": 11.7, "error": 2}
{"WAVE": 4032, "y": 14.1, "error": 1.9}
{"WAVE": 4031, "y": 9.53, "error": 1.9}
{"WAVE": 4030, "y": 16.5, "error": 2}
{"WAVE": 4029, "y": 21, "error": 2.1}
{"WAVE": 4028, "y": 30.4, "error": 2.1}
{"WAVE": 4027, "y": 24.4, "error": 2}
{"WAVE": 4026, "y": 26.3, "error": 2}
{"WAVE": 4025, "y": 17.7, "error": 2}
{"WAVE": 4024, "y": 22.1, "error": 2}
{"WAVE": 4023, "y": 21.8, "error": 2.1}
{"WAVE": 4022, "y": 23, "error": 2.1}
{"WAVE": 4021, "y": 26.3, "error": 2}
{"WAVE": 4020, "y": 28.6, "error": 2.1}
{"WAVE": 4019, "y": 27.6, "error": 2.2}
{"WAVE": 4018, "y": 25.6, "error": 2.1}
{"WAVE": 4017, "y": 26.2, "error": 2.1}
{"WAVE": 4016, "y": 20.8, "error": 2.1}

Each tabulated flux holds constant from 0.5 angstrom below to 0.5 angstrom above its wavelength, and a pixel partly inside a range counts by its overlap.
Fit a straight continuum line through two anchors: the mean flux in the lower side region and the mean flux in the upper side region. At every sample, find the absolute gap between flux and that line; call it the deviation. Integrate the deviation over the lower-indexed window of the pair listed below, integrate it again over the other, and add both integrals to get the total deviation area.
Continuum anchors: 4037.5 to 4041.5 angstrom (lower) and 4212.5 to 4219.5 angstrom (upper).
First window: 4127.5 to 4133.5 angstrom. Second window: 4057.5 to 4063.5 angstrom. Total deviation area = 67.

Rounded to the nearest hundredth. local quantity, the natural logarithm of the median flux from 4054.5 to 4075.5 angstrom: 3.07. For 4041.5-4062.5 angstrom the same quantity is 3.07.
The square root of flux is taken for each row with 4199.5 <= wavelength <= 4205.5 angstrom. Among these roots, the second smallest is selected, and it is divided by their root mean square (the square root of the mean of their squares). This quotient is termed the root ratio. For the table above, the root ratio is 0.933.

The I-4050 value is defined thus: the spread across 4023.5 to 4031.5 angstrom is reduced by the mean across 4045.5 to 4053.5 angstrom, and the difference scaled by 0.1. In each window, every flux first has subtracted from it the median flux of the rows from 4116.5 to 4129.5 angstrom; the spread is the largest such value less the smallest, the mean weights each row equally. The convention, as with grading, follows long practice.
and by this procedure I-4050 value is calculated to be 3.0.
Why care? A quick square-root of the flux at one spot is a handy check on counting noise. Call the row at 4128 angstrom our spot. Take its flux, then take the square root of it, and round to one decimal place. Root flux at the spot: 5.4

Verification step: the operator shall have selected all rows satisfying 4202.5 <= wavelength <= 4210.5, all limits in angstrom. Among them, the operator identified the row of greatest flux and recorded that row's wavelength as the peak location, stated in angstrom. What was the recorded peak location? 4209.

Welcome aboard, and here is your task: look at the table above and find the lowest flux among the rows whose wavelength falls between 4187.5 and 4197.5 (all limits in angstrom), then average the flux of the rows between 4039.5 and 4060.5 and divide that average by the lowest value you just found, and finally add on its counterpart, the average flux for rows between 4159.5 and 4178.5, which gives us 28.9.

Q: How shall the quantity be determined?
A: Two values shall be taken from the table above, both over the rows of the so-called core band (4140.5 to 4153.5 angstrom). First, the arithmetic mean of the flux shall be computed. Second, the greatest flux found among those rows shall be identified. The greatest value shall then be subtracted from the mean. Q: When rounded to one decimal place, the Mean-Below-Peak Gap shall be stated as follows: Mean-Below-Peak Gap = -5.6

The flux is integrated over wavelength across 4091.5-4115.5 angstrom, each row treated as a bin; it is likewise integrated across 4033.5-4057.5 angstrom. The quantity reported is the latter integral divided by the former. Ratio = 0.82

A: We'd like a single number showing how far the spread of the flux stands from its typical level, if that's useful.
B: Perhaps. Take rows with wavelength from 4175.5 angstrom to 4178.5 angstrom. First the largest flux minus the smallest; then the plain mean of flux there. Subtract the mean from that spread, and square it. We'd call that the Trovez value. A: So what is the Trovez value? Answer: 590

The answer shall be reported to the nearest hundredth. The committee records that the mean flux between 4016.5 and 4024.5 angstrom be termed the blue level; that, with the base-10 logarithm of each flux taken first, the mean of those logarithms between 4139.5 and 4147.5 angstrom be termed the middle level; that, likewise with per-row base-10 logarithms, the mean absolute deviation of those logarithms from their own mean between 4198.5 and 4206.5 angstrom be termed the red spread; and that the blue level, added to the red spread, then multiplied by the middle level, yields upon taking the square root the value 5.73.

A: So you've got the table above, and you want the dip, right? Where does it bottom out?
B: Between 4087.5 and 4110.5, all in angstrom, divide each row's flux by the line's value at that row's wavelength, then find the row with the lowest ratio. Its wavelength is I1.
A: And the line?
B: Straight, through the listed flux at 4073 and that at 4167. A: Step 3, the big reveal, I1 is 4101 angstrom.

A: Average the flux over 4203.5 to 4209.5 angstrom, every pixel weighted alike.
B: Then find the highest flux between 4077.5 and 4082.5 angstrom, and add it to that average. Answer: 63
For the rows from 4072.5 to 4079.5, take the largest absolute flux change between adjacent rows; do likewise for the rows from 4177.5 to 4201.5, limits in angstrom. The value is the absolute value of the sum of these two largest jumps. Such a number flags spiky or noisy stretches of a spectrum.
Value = 16.4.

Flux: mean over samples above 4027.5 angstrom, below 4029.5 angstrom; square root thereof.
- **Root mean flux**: 5.1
